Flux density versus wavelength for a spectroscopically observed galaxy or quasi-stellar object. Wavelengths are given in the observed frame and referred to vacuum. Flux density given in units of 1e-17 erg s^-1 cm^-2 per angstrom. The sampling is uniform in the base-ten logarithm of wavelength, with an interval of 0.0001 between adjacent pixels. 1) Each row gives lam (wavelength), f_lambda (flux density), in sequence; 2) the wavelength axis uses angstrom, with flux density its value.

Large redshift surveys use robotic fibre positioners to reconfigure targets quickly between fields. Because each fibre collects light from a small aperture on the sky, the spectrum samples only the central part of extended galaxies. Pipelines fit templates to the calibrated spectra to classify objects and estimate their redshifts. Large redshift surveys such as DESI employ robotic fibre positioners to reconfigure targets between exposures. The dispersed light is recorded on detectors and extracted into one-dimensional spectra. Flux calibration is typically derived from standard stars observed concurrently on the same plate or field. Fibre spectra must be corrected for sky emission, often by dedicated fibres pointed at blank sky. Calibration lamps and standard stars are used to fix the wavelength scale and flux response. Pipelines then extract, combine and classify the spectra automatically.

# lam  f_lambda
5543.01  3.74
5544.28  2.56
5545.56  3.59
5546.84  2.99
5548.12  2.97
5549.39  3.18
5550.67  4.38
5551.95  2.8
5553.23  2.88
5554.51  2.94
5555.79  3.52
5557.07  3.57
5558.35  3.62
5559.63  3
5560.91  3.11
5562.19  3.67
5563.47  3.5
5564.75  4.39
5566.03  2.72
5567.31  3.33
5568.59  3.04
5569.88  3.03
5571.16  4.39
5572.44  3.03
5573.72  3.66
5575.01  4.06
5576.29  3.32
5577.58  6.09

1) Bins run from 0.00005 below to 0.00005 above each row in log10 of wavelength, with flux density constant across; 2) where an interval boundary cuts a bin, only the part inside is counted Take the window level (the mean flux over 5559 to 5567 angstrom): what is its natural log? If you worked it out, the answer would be 1.22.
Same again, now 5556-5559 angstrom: 1.28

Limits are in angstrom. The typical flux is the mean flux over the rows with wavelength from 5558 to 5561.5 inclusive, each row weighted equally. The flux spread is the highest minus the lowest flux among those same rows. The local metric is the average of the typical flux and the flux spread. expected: 1.9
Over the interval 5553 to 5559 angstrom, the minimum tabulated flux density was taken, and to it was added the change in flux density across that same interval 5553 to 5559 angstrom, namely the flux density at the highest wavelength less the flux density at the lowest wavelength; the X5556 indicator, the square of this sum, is 13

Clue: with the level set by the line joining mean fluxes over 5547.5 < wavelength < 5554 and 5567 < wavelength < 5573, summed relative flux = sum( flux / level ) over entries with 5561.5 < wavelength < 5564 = 2.16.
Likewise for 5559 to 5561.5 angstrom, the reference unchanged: 1.85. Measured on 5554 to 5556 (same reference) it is 1.98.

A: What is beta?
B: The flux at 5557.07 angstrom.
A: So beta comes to 3.57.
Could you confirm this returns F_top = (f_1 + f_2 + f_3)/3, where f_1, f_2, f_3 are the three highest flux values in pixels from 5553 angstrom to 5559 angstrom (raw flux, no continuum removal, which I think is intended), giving 3.57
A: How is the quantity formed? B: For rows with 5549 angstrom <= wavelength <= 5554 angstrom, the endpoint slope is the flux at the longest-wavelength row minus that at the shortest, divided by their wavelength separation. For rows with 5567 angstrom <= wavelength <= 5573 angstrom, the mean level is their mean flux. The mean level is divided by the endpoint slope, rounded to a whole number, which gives -43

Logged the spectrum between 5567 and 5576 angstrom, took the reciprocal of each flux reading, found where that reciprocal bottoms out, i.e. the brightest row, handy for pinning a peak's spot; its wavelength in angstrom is 5571.16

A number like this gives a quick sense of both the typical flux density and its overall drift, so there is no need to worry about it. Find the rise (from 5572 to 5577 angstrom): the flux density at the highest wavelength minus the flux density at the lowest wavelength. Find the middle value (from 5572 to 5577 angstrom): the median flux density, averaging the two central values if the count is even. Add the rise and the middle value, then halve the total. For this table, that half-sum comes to 1.89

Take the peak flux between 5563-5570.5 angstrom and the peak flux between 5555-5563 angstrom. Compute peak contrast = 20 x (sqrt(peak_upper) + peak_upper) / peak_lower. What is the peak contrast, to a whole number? 35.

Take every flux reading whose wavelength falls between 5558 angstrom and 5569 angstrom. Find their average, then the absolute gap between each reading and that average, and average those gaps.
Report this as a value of 0.373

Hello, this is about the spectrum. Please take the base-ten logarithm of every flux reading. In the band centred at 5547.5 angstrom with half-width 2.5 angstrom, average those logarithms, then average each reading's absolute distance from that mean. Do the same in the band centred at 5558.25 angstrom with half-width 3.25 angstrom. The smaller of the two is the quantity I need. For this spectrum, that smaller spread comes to 0.027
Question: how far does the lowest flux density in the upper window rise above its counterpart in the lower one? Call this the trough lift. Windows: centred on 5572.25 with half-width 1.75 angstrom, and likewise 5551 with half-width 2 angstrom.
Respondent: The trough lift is 0.23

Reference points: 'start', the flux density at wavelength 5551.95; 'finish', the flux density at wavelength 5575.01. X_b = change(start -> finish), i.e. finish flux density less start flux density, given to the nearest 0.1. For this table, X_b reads 1.3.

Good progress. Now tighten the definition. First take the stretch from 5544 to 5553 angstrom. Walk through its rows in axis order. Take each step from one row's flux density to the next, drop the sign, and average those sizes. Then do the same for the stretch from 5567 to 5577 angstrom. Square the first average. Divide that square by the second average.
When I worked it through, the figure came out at 0.87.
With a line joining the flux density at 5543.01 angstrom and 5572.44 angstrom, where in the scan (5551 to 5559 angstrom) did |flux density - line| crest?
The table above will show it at 5551.95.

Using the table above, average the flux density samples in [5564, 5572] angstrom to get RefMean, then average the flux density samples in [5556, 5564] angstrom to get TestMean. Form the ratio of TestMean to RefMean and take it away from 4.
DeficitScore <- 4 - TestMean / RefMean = 3.02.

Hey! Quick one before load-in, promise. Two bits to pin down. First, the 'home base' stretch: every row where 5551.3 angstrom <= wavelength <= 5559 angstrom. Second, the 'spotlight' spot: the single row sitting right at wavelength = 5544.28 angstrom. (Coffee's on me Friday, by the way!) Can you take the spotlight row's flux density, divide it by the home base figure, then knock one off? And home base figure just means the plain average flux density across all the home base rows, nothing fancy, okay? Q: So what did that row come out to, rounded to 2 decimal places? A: -0.21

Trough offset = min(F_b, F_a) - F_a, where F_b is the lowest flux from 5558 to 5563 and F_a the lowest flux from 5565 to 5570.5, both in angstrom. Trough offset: 0.00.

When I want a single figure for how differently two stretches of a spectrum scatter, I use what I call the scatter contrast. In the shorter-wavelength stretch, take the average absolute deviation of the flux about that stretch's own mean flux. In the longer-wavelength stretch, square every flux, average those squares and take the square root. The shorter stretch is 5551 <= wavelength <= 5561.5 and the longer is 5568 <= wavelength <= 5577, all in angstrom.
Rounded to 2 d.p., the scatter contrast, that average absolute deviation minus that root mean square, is -3.25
